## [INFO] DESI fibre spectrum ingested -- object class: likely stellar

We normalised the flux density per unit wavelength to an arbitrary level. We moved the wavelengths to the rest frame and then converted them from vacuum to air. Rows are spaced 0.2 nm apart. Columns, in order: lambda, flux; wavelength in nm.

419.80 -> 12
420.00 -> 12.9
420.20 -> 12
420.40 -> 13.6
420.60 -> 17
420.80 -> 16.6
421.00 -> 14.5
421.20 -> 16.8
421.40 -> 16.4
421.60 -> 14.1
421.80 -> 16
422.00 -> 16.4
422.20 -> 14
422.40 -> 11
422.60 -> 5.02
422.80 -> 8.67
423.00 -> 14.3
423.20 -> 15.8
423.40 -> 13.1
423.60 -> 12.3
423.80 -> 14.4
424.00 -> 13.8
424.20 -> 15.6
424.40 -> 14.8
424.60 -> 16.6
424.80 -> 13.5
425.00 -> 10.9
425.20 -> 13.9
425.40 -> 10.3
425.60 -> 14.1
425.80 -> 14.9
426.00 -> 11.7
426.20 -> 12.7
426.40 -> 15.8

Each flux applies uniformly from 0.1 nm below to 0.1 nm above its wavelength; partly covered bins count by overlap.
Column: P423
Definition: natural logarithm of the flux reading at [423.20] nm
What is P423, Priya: 2.76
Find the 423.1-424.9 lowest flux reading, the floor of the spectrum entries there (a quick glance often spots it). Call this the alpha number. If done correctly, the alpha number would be 12.3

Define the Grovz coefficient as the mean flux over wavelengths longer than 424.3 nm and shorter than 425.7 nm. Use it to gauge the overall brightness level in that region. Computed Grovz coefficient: 13.4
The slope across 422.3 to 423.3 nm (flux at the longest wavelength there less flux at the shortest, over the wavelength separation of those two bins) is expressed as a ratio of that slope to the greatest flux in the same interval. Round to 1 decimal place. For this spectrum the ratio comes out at 0.4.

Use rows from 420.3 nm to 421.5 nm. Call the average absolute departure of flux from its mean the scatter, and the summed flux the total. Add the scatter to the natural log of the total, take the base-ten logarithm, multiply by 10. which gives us 7.58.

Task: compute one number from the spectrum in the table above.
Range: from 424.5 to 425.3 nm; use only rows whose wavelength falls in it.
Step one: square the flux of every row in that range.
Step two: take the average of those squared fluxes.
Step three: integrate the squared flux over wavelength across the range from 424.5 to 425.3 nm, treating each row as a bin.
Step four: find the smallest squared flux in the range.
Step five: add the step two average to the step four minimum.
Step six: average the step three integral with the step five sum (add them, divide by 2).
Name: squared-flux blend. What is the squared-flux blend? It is 233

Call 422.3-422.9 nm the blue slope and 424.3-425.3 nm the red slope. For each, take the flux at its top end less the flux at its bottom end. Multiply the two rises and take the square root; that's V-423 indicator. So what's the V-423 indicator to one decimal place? 1.4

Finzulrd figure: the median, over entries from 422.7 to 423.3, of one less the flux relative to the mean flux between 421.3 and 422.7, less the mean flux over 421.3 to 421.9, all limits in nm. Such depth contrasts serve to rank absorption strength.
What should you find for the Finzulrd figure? -15.6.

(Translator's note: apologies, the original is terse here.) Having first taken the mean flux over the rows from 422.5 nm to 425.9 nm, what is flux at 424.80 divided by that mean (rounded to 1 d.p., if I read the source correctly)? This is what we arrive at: 1.0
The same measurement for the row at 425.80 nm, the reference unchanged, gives 1.1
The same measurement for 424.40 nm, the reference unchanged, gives 1.1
